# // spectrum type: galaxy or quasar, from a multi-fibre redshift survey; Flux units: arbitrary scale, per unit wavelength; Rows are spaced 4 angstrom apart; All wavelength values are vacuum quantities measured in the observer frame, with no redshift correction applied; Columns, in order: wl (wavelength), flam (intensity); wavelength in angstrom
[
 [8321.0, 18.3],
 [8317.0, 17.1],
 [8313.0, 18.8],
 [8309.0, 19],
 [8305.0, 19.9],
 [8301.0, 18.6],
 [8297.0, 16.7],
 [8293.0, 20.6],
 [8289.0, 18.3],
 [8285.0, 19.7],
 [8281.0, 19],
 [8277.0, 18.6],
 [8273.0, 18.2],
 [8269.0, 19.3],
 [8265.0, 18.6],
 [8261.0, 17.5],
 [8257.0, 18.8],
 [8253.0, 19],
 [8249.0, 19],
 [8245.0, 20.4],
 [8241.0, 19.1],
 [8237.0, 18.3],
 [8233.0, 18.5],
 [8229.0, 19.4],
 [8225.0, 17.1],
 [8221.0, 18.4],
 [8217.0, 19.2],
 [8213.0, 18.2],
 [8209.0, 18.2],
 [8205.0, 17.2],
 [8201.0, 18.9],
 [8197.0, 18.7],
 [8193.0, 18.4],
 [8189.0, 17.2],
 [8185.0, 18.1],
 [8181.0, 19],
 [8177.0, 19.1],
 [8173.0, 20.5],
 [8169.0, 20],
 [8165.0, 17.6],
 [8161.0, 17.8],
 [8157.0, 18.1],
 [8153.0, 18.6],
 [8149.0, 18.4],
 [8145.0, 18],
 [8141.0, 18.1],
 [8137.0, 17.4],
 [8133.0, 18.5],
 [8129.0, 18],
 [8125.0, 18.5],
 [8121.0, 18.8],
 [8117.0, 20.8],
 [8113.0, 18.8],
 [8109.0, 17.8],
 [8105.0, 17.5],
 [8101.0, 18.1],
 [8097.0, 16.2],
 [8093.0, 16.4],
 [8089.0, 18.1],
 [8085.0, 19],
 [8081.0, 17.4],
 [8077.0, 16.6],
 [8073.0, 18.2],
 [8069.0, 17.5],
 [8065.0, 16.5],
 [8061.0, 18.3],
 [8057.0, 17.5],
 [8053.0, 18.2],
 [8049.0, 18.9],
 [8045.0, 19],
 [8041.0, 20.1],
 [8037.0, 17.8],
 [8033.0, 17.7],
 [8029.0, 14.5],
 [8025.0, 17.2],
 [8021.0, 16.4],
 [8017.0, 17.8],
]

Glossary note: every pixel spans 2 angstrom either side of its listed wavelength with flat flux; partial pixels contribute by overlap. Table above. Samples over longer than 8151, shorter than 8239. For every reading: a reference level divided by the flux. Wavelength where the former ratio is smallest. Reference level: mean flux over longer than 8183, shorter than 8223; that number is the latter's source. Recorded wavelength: 8173.0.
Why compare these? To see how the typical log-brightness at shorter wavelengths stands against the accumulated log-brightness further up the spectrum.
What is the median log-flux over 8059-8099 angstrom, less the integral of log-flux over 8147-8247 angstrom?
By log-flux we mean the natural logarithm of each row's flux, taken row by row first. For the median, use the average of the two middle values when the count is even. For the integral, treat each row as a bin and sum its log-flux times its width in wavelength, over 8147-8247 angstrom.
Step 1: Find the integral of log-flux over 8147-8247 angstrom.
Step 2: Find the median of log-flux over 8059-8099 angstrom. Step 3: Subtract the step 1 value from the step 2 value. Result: -289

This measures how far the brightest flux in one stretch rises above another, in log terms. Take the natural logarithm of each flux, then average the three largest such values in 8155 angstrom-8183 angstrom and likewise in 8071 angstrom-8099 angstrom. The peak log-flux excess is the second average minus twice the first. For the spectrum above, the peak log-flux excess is -3.06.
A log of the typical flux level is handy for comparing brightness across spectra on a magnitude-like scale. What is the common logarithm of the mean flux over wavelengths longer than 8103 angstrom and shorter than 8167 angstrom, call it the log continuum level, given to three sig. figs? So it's 1.26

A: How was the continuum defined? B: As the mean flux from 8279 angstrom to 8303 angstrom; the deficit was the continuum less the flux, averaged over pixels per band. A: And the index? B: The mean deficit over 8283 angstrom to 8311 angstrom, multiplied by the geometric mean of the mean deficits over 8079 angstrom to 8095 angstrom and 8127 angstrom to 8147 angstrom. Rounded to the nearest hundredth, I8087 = -0.15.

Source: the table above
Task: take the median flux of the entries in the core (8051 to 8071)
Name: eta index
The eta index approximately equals 17.5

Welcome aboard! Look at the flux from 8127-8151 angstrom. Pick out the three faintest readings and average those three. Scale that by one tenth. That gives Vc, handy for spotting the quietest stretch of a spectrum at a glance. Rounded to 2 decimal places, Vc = 1.78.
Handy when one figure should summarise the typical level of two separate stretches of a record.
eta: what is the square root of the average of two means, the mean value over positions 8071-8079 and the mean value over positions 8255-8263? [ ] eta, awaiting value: 4.22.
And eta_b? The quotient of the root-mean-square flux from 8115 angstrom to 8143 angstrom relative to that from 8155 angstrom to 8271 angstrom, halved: 0.500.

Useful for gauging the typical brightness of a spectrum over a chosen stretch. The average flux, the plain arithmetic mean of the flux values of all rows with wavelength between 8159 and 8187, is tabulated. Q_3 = 18.87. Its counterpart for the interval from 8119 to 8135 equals 18.45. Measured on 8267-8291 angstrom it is 18.85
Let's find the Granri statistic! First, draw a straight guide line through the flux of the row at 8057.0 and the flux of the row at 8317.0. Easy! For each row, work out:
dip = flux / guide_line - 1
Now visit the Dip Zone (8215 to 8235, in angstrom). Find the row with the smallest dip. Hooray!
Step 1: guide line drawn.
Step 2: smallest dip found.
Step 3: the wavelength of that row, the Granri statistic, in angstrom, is 8225.0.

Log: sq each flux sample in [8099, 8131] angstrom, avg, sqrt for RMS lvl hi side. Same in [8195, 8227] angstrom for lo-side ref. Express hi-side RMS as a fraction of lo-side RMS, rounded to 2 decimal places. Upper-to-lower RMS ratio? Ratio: 1.02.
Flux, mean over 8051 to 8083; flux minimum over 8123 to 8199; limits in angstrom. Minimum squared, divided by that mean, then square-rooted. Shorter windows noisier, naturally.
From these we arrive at 4.109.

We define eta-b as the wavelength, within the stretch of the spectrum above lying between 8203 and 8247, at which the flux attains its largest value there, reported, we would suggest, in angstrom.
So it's 8245.0 angstrom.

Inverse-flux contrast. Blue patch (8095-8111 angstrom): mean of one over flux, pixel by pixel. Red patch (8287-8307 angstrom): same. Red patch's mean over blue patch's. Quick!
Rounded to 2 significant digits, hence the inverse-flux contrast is 0.93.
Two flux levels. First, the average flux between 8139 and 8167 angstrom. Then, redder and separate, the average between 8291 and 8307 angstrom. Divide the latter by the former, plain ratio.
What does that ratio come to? 1.05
